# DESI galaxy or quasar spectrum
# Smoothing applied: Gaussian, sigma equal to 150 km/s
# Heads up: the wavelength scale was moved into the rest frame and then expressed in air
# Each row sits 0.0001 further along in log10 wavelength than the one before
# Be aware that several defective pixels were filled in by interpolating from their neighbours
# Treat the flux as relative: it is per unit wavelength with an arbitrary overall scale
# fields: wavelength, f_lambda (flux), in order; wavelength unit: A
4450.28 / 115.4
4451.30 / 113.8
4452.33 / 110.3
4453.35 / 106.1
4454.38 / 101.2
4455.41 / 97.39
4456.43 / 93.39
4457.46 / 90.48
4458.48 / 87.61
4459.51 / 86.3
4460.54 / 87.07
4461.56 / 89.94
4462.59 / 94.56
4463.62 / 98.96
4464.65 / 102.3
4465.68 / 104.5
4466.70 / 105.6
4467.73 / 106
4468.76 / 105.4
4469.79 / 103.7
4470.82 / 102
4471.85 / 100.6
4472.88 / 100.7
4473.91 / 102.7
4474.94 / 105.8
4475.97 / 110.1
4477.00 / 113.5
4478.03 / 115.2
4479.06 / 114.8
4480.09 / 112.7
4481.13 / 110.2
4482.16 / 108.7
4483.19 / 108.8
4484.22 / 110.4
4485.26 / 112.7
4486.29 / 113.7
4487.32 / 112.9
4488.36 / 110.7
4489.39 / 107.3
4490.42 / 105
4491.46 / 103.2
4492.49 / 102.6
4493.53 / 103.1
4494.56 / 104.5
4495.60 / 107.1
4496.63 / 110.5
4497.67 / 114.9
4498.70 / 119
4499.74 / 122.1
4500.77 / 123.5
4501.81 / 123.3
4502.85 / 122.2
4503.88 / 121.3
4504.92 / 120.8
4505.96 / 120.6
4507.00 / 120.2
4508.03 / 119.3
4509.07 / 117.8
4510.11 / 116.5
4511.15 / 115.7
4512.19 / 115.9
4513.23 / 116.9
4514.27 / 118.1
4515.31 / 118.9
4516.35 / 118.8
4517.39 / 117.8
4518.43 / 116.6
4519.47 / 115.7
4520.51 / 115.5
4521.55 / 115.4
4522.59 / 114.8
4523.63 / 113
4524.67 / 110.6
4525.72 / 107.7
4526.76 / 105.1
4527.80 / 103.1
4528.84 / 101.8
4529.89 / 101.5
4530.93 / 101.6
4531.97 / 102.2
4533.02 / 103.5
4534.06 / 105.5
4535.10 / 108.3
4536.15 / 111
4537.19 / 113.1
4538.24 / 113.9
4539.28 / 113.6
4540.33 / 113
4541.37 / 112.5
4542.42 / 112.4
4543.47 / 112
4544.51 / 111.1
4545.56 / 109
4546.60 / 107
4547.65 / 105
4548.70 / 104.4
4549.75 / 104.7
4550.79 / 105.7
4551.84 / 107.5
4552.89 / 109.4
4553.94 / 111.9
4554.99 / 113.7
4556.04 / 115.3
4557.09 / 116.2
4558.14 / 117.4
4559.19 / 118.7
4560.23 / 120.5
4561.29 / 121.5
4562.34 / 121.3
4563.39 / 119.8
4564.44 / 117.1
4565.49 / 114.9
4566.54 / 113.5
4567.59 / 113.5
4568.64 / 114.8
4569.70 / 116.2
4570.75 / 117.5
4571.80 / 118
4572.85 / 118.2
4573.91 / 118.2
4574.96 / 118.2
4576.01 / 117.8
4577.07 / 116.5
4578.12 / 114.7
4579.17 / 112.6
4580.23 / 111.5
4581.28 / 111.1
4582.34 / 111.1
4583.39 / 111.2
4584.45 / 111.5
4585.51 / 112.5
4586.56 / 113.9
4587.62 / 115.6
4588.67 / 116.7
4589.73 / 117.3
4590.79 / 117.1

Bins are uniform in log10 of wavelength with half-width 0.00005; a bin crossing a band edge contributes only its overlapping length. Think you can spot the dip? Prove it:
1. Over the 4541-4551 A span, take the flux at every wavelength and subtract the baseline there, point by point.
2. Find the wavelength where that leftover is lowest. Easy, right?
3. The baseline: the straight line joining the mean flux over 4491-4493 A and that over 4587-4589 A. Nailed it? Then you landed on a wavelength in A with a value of 4548.70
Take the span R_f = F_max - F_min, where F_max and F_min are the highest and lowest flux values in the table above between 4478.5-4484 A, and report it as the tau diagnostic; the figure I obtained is 6.1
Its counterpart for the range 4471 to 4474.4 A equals 2.1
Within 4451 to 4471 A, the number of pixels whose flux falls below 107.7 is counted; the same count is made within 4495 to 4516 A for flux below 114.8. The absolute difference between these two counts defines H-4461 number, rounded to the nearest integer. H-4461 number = 16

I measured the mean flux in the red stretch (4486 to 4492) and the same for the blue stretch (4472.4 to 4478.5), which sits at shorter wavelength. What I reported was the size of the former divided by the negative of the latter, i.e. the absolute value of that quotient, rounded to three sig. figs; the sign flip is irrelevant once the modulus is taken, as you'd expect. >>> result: 1.01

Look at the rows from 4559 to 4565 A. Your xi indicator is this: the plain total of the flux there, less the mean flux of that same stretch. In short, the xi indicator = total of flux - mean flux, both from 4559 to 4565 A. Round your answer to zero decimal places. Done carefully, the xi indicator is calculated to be 599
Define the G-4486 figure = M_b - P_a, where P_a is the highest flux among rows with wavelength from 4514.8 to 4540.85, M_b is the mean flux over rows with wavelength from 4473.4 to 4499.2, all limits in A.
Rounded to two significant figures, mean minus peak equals -9.3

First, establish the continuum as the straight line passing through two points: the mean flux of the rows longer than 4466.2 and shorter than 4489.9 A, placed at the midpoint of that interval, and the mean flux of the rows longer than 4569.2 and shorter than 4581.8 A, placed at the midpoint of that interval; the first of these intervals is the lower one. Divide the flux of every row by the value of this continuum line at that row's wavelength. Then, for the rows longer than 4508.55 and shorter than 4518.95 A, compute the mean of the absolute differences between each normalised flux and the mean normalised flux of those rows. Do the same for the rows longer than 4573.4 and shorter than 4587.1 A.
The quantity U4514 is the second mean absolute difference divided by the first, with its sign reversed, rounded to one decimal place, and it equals -2.8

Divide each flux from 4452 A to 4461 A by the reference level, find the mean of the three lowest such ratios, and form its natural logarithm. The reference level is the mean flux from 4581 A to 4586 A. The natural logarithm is -0.25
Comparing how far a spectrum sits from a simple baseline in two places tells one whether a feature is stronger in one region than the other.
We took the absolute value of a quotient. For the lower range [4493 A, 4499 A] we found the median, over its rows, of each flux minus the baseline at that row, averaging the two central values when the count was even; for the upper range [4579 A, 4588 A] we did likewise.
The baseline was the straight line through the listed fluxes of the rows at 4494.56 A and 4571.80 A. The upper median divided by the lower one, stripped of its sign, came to 2.0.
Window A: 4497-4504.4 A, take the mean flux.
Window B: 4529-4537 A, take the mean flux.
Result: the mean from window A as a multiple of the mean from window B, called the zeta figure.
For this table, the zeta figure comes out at 1.15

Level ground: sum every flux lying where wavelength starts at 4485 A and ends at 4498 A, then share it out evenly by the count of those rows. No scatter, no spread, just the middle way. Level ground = 108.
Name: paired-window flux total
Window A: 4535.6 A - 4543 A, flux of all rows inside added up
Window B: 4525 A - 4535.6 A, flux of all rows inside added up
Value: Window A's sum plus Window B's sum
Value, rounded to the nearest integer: 1830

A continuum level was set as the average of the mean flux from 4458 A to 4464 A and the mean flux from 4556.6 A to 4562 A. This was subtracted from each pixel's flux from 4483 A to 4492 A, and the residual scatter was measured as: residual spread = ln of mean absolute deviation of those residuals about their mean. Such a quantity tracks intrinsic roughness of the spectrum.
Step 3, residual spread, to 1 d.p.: 1.1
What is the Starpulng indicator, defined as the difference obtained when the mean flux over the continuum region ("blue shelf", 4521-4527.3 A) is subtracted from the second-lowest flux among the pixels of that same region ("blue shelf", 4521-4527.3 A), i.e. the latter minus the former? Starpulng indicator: -3.4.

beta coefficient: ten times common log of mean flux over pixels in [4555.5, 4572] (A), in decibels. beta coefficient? 20.69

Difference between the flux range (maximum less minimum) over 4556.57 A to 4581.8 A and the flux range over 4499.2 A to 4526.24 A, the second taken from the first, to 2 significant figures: -5.4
